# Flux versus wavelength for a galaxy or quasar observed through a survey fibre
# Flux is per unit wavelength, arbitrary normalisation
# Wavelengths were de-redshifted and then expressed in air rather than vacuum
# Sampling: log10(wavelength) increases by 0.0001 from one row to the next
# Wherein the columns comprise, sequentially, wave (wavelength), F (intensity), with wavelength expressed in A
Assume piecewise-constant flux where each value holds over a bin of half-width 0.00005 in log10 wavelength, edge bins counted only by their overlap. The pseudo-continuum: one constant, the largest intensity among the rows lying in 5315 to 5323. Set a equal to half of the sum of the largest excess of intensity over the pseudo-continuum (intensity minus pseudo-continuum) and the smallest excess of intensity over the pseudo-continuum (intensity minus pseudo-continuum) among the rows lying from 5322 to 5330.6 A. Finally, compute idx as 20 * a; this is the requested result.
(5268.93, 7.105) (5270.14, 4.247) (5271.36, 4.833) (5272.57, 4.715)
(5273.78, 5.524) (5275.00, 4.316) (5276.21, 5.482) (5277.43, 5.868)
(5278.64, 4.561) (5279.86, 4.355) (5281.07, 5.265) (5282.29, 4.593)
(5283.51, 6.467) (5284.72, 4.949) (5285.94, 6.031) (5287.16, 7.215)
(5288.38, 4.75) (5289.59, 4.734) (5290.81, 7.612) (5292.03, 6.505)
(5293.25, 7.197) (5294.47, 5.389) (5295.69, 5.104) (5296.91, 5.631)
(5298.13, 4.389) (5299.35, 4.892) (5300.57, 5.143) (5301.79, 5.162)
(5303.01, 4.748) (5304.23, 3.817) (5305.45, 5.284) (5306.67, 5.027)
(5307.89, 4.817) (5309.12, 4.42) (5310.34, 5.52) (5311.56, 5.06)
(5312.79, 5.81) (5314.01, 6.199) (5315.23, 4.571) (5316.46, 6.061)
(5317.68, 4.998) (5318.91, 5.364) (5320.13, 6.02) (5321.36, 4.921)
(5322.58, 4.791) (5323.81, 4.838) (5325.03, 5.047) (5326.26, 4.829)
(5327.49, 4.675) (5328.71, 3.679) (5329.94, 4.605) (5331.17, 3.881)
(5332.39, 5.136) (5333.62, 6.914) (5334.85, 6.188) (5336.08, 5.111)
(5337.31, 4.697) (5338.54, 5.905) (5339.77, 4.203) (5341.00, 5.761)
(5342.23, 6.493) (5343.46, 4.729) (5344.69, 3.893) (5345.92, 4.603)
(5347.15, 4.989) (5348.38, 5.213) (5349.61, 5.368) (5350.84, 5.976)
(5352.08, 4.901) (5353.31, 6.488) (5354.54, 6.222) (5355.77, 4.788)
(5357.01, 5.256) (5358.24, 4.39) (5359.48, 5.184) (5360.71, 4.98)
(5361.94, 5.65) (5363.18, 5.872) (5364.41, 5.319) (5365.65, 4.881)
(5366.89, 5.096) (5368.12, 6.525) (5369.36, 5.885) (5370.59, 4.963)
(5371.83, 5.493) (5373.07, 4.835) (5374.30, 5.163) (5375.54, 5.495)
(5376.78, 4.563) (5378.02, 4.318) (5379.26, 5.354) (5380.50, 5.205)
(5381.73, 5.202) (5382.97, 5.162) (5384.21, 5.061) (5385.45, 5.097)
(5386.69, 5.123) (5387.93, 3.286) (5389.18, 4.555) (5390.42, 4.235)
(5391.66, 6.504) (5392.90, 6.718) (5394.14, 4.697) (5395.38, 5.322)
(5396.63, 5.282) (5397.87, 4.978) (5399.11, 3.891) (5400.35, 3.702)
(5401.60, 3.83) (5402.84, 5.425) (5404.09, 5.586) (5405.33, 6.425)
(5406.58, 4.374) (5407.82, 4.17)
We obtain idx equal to -34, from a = -1.7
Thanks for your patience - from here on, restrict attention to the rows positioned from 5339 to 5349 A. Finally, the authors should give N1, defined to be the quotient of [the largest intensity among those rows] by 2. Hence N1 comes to 3.25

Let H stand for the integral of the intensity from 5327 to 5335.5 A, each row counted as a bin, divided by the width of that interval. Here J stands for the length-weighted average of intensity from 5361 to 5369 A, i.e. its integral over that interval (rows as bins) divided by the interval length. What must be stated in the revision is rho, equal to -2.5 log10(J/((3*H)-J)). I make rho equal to 0.59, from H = 5.0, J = 5.5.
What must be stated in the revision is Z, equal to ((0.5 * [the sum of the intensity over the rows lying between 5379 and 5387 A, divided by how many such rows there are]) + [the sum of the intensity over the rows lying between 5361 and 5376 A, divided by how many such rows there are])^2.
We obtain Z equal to 64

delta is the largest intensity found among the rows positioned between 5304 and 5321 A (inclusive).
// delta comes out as 6.199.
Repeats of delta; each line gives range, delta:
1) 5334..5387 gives 6.525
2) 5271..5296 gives 7.612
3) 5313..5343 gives 6.914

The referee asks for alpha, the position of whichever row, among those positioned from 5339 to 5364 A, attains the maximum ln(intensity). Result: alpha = 5342.23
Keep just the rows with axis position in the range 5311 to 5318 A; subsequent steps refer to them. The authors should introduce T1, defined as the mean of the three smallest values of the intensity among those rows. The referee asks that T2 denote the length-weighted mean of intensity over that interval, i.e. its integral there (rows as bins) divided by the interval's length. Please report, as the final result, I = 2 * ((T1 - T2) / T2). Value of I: -0.22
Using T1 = 4.9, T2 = 5.47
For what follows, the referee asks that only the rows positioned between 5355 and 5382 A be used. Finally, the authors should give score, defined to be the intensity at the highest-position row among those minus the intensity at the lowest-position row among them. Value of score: 0.4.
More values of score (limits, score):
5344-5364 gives 2.0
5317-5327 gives -0.2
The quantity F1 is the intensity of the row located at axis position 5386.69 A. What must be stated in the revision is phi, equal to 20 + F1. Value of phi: 25.1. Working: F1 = 5.123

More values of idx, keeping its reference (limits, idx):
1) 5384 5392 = -23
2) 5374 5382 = -23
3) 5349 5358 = -8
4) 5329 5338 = -13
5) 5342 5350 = -17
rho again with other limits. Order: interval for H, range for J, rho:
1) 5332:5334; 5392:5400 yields 1.00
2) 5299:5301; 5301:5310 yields 0.83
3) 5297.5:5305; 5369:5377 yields 0.58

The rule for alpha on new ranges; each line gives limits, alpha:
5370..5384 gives 5375.54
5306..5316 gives 5314.01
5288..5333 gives 5290.81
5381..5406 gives 5392.90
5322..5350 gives 5333.62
